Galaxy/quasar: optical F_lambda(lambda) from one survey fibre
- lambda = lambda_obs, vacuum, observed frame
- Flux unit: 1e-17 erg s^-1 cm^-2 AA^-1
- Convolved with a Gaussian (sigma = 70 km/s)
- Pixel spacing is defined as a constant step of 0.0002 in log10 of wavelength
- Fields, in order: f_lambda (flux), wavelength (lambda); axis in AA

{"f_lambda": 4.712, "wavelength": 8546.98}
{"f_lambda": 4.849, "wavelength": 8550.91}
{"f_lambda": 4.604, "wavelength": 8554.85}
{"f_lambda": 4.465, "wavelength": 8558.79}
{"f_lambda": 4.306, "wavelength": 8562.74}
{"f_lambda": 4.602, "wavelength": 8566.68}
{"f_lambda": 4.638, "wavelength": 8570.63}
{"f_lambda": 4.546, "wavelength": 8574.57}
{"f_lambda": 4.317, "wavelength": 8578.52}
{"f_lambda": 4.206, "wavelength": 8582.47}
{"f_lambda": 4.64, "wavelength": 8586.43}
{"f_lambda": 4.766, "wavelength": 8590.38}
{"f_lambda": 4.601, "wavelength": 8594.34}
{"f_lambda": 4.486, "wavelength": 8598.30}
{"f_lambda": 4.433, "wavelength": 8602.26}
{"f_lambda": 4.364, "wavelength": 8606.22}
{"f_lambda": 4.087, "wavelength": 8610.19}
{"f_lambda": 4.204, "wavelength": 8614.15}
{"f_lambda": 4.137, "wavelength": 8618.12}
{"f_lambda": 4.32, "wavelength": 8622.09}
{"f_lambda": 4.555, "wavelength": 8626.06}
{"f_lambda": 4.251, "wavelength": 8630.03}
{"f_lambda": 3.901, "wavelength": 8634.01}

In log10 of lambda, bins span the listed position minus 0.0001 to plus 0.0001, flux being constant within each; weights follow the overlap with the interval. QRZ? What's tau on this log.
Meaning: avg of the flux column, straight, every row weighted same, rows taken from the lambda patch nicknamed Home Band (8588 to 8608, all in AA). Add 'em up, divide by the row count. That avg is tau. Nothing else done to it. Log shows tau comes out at 4.53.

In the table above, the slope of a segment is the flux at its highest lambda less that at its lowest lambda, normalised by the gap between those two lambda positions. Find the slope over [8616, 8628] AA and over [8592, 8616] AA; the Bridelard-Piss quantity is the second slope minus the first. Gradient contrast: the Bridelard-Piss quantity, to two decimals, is -0.07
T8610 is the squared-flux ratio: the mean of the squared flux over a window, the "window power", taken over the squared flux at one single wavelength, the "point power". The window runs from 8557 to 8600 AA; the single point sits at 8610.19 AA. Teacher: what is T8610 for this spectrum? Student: 1.22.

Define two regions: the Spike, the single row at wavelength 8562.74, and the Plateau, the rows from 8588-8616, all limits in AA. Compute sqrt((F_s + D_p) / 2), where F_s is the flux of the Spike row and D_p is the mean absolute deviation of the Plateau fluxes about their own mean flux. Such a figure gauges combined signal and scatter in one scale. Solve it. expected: 1.50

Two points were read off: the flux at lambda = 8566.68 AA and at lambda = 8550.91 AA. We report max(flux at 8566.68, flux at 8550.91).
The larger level 4.85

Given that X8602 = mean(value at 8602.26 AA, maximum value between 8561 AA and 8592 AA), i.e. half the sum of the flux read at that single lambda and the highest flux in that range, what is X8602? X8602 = 4.60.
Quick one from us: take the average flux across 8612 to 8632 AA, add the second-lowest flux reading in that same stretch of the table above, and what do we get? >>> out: 8.50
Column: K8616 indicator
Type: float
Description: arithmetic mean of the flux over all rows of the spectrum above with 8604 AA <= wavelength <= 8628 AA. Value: 4.28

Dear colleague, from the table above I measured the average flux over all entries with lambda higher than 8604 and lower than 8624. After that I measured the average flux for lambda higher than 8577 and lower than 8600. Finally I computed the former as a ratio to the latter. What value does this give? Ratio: 0.938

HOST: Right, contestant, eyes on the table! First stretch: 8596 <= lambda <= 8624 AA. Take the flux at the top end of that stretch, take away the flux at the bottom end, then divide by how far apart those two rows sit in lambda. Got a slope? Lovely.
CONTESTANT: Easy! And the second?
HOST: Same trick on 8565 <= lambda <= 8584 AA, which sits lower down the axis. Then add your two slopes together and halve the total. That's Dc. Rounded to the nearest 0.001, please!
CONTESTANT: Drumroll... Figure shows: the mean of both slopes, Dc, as -0.016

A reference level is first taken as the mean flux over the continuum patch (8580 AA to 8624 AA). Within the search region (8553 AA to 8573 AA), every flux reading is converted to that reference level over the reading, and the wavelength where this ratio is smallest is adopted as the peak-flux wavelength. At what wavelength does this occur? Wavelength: 8570.63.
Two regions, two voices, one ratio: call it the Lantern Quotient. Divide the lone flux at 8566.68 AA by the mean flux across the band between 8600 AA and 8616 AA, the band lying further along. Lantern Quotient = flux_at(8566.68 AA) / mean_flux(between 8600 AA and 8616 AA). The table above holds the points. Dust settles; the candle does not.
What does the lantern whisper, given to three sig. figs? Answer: 1.08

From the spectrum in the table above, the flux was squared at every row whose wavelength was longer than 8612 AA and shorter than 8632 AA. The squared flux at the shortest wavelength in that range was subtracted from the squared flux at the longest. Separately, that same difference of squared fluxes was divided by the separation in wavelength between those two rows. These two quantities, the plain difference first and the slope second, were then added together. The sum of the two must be 0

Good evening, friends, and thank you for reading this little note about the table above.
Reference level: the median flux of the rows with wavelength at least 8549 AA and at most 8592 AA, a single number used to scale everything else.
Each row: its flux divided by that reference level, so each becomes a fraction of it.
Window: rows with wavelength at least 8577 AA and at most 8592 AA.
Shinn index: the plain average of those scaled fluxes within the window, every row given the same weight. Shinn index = 0.974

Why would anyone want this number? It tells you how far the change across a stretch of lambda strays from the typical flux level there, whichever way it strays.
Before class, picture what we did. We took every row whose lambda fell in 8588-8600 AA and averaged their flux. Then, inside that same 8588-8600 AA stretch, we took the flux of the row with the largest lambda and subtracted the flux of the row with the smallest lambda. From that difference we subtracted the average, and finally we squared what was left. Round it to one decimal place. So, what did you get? 24.0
